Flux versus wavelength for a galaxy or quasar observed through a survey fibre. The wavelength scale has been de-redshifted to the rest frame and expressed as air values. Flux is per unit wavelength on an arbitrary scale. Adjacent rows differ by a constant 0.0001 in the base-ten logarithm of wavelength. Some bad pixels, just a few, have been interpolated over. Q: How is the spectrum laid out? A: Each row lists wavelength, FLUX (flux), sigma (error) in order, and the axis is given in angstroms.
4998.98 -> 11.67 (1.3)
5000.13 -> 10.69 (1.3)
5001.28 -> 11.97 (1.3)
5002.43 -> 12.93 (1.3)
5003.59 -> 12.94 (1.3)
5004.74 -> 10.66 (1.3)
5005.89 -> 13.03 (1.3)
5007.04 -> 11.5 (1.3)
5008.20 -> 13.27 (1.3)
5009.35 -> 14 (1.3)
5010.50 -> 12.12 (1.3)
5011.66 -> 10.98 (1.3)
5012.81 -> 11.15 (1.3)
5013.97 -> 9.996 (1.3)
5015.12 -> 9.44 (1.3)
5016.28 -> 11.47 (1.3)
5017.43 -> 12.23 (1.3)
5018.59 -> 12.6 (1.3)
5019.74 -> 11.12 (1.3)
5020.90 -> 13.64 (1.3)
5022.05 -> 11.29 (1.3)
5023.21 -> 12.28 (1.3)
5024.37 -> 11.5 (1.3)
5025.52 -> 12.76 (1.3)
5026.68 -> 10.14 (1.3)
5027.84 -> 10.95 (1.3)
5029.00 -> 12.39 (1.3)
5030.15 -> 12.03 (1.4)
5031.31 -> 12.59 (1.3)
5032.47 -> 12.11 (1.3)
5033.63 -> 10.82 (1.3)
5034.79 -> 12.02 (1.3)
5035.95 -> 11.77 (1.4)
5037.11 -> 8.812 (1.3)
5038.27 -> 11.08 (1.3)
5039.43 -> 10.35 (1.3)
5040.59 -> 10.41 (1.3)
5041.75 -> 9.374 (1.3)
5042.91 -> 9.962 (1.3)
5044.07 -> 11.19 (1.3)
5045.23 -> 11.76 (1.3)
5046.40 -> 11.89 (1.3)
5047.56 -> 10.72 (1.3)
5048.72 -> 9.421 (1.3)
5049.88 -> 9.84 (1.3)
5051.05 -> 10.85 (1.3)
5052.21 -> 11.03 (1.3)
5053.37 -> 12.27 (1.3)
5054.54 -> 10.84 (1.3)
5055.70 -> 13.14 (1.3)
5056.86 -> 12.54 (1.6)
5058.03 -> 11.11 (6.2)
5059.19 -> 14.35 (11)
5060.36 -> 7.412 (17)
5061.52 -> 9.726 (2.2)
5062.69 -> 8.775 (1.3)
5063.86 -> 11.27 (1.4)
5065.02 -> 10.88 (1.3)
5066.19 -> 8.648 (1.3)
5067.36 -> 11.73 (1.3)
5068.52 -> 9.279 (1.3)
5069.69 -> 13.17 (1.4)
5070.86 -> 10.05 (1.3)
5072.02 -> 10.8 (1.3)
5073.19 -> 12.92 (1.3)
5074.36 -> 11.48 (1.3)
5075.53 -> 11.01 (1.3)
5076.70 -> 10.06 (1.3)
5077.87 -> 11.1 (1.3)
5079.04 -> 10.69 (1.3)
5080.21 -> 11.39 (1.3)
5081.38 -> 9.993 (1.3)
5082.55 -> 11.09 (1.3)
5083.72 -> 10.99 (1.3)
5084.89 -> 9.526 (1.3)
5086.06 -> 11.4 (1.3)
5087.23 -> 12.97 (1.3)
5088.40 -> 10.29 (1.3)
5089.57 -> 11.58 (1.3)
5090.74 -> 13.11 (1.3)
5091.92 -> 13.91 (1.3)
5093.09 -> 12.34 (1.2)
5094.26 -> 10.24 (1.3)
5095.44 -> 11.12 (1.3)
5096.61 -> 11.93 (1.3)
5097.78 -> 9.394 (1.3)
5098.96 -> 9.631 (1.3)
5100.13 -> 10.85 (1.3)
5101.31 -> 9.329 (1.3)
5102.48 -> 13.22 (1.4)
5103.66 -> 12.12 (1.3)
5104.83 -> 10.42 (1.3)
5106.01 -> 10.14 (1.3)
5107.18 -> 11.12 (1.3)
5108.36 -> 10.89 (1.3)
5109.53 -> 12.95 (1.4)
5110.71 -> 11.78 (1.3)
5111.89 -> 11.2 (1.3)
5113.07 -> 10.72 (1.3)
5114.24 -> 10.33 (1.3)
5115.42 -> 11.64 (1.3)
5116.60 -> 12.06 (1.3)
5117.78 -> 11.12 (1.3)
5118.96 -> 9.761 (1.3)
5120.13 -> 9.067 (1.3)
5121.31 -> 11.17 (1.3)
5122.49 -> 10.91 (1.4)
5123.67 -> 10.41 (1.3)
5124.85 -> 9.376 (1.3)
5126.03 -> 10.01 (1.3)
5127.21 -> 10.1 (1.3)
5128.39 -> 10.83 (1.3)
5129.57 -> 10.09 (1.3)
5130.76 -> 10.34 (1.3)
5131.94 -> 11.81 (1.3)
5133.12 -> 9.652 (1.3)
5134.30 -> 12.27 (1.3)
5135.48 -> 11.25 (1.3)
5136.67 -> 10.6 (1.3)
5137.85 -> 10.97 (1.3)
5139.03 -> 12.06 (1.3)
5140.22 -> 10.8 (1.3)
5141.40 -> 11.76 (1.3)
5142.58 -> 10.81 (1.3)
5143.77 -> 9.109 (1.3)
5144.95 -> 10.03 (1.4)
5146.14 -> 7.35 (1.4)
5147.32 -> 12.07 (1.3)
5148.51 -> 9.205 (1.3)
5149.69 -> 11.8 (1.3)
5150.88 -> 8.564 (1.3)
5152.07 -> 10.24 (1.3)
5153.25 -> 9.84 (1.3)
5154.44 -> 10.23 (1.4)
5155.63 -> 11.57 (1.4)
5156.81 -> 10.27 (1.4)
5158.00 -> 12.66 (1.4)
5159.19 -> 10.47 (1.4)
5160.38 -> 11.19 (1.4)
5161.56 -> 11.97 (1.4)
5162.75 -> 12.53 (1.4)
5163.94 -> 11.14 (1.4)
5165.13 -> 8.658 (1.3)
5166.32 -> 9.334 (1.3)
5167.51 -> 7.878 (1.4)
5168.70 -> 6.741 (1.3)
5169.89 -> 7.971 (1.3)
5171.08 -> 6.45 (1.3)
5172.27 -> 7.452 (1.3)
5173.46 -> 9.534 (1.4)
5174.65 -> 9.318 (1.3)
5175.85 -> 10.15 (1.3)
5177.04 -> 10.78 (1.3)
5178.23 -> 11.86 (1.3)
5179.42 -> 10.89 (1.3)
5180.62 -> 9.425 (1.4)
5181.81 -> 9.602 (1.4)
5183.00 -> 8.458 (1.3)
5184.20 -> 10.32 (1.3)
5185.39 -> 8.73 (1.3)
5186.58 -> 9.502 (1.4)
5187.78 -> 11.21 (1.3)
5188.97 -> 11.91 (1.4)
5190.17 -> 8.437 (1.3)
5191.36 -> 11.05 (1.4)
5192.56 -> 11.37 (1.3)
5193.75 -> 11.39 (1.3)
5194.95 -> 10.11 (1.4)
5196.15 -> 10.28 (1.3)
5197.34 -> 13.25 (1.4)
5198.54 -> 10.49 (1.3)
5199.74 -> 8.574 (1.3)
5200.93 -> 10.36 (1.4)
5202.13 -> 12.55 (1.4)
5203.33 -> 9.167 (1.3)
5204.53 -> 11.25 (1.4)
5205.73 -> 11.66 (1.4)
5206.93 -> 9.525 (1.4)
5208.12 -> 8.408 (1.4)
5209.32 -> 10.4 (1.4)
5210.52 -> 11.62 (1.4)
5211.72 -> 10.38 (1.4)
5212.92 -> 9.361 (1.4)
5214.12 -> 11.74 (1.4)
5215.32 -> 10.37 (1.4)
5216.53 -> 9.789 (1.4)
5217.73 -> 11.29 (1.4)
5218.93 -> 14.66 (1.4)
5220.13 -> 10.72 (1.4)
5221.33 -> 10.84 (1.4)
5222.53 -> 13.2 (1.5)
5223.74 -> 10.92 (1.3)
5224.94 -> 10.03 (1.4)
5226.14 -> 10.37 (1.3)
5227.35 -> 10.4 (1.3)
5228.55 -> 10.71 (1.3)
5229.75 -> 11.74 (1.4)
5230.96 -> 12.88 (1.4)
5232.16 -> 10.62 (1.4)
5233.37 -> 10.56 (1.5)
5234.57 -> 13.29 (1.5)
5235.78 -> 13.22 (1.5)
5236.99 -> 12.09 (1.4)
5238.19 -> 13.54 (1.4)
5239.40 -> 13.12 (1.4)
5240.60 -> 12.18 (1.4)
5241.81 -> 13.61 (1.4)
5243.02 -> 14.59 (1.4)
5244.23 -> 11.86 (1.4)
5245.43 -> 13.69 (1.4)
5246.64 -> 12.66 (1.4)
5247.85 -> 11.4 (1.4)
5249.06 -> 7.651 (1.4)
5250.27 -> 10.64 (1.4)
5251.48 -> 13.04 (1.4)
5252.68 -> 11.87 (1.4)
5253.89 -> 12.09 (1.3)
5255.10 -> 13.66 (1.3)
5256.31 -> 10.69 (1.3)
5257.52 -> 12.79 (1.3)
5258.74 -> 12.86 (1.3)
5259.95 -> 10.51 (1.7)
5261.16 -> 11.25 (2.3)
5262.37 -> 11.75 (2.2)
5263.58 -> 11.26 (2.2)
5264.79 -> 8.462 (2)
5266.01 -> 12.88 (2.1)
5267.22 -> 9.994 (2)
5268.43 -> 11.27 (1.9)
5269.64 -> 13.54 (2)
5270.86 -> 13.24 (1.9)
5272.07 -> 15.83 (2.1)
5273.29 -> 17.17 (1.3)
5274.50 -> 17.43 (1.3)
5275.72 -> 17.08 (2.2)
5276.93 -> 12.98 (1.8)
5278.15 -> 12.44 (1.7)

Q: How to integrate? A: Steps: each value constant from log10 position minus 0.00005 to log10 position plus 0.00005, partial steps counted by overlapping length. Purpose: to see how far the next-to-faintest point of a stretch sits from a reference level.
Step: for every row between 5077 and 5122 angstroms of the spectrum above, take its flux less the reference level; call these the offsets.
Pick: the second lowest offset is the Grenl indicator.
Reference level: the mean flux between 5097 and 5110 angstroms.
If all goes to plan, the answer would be -1.59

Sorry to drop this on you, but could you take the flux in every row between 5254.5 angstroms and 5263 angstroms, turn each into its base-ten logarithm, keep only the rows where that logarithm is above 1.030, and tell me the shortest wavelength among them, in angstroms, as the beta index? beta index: 5255.10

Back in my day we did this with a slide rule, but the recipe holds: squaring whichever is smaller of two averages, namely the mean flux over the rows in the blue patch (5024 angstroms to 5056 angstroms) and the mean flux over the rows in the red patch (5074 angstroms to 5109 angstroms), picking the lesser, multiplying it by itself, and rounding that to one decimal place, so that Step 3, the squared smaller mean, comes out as 123.5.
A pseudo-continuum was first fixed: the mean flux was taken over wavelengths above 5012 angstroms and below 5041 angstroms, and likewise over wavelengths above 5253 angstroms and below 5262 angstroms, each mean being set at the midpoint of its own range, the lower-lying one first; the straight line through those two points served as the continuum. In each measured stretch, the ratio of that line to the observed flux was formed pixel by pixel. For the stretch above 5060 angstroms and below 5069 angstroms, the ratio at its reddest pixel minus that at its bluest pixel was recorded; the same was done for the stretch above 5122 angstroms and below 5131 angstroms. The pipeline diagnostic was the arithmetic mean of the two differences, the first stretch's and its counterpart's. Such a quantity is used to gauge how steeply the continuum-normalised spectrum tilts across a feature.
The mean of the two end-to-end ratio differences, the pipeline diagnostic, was -0.12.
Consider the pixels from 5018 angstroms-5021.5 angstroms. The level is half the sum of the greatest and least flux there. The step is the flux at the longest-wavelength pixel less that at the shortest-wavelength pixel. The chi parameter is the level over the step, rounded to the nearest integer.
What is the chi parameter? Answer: 12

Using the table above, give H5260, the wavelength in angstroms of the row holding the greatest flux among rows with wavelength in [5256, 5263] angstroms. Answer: 5258.74 angstroms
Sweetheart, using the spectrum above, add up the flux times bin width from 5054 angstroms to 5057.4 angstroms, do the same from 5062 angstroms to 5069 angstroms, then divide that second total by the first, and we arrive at 1.7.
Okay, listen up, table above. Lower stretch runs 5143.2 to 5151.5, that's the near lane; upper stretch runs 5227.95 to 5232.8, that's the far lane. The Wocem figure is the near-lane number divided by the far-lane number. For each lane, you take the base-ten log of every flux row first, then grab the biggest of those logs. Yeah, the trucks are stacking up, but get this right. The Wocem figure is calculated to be 0.97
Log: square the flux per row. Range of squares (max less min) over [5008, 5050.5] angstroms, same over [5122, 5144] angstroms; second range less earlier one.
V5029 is -51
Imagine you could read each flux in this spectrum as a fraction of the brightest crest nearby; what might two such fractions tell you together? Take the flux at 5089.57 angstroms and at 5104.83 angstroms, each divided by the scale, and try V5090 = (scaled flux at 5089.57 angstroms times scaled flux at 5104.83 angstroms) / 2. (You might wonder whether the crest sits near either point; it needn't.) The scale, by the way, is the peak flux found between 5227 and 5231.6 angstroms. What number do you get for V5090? 0.364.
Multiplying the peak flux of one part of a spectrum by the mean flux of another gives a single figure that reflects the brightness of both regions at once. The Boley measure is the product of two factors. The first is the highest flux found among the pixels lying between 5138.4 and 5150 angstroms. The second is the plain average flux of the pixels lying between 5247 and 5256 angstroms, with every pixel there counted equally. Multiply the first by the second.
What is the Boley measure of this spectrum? 139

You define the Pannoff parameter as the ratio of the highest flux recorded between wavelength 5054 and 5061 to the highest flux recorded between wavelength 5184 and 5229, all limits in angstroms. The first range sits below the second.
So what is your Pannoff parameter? 0.98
